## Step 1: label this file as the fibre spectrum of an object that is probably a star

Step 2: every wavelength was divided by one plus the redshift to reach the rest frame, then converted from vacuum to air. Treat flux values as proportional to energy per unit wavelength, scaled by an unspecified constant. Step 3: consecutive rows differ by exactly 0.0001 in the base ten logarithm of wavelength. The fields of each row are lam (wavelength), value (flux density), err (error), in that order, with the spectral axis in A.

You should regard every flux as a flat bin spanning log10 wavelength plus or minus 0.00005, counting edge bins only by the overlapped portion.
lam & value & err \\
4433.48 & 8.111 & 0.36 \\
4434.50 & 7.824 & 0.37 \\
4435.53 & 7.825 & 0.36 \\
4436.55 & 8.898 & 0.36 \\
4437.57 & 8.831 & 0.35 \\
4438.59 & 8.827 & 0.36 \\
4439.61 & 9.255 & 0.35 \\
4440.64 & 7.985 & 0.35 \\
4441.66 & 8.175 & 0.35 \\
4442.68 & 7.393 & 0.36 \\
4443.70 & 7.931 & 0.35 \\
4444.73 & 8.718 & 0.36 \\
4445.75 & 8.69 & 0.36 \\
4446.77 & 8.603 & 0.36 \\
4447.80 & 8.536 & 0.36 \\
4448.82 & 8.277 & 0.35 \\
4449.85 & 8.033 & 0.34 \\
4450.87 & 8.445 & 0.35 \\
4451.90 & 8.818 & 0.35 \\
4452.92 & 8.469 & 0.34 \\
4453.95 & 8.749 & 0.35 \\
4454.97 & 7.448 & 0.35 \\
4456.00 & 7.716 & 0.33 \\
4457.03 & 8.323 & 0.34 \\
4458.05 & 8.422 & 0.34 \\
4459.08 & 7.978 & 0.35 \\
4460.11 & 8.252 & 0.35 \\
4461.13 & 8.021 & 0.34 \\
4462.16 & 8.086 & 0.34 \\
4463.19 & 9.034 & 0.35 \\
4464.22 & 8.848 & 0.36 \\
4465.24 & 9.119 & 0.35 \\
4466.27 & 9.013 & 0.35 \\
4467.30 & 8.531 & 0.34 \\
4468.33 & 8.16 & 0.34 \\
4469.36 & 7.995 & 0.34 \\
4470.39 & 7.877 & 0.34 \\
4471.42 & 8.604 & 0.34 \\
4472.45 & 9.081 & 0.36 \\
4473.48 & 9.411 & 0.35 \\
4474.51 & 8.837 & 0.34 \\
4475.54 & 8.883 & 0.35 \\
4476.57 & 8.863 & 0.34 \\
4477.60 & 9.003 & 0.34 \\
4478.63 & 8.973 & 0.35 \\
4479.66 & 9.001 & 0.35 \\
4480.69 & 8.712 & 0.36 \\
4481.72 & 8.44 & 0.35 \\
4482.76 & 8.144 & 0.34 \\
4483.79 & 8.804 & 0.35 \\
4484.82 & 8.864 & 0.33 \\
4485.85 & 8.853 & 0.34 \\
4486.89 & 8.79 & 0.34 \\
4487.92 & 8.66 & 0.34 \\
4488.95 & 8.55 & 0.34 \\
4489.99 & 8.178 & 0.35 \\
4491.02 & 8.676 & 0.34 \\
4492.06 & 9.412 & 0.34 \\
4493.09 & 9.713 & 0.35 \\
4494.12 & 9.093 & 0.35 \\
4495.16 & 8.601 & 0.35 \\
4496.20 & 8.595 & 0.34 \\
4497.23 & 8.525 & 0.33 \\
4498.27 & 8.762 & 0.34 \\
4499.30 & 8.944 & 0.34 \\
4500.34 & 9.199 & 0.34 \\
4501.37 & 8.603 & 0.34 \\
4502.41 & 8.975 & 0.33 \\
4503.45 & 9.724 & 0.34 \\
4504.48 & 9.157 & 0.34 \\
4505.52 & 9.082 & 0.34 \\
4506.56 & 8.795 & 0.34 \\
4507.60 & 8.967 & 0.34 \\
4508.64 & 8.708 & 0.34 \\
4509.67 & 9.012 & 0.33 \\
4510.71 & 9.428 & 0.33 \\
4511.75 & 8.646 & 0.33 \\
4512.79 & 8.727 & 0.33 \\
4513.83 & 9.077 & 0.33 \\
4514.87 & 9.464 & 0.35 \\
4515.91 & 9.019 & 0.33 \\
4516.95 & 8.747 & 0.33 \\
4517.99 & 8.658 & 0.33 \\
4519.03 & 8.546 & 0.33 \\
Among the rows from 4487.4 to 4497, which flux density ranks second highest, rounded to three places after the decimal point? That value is 9.412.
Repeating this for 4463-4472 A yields 9.034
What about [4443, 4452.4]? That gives 8.718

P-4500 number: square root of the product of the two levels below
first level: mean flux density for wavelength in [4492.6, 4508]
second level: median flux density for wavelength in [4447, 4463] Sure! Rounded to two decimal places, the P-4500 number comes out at 8.62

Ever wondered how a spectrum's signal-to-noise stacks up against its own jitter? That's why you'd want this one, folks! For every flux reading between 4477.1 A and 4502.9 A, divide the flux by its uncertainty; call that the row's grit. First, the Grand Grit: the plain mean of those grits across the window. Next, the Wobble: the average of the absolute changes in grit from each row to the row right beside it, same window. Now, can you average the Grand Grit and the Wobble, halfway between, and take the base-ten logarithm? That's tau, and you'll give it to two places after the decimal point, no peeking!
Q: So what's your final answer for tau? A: 1.12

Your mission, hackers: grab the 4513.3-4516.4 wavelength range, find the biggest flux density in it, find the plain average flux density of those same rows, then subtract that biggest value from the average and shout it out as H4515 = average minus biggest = -0.28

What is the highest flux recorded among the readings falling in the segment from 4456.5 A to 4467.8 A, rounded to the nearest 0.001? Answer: 9.119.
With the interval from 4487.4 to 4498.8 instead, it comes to 9.713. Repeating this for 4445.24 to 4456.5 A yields 8.818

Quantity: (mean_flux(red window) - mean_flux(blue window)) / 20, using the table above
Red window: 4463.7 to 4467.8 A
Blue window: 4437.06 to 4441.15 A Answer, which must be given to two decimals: 0.01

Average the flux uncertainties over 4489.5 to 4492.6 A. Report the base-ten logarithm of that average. -0.464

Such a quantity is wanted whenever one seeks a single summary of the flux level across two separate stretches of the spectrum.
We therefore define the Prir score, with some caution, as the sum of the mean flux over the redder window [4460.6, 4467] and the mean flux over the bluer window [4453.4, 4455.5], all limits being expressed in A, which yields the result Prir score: 16.8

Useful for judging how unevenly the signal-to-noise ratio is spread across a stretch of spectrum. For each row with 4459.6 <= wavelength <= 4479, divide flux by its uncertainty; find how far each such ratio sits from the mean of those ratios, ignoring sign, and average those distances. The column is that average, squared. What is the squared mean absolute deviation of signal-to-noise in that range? 0.92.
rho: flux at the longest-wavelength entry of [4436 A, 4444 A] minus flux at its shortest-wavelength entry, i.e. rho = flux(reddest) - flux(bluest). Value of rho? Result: -1.0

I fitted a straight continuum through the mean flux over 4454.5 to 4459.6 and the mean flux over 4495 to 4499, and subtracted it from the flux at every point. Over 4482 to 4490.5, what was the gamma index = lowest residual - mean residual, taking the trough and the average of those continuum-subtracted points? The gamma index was -0.49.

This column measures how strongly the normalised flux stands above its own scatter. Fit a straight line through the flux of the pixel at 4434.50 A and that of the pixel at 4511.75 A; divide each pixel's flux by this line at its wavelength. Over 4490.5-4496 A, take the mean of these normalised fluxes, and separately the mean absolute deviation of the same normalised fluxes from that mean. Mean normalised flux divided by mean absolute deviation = 24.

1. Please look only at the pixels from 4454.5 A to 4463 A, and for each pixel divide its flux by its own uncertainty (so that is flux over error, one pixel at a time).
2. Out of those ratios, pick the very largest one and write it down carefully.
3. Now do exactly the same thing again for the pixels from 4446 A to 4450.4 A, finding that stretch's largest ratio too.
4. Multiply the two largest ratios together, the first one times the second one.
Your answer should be 592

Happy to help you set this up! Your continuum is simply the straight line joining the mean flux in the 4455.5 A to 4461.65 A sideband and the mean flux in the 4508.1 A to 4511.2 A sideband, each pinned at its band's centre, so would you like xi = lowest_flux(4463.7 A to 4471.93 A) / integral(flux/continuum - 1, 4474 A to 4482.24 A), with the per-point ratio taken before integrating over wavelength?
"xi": 22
